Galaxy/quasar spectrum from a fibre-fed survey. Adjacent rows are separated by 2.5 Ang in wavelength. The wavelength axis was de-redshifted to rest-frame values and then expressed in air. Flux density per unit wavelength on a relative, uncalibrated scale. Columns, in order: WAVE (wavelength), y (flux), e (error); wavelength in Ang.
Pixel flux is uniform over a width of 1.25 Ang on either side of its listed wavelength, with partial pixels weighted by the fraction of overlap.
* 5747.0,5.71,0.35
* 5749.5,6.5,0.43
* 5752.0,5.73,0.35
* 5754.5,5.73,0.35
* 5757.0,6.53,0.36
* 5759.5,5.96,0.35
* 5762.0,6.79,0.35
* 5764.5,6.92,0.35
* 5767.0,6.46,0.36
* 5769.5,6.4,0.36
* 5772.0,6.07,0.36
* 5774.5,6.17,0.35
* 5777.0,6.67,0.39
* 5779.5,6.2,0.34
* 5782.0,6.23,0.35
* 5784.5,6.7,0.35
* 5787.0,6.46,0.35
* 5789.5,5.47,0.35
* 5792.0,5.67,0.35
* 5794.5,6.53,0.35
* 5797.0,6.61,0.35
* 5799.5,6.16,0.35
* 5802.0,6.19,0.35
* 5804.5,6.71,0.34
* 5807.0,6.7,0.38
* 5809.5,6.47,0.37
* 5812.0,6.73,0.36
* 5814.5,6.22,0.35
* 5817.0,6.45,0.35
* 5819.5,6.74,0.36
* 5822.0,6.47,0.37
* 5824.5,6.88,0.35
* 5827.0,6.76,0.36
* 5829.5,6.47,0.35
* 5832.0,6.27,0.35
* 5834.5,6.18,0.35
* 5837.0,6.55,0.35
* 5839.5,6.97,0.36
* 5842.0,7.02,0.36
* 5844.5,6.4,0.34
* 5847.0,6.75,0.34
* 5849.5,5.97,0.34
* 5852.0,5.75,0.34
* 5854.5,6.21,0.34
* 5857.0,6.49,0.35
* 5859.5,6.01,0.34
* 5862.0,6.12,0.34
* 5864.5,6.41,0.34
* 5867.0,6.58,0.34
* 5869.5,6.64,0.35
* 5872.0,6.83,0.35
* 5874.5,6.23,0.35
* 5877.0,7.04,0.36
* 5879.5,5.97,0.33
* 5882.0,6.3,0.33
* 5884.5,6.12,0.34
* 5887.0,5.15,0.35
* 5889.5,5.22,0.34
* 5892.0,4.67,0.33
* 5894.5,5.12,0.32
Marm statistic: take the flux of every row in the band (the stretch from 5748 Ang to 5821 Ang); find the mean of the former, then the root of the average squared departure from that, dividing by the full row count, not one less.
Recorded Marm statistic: 0.37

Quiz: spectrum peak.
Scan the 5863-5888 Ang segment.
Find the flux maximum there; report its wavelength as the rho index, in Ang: 5877.0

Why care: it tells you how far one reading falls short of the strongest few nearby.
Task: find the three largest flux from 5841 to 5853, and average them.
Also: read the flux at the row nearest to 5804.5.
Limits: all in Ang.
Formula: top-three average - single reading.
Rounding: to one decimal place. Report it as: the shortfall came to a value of 0.0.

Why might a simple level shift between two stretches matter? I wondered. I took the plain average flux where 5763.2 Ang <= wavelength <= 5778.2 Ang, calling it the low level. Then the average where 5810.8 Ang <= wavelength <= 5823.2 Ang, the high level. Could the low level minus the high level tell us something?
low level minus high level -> -0.07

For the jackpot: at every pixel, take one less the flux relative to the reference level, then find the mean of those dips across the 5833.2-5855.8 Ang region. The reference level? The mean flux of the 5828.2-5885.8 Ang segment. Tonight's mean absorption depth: -0.003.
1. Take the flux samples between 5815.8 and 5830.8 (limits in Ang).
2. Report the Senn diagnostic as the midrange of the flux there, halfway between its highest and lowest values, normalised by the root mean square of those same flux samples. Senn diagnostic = 1.01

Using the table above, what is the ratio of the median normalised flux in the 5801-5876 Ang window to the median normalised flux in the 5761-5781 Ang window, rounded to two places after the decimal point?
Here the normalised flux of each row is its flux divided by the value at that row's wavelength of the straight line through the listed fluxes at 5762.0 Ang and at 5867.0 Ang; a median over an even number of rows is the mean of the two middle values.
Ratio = 1.03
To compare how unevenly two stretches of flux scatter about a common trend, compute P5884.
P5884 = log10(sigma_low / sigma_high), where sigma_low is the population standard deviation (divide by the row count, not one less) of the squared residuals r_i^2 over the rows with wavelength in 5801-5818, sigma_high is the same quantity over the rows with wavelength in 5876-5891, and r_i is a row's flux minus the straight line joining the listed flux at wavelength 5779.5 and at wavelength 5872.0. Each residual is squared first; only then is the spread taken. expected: -1.5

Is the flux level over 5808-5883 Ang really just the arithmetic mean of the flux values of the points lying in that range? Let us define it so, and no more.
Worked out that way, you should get 6.46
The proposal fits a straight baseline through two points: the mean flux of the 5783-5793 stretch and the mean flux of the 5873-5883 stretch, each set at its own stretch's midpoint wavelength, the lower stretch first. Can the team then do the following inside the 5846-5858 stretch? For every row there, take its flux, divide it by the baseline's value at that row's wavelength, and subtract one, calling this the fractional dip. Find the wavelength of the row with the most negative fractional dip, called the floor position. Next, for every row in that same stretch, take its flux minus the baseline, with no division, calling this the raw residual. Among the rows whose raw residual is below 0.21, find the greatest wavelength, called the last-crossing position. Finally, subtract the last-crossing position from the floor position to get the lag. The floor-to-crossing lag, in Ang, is -5.0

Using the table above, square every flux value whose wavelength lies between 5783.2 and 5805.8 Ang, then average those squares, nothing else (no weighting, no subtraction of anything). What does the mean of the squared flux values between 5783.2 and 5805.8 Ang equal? 40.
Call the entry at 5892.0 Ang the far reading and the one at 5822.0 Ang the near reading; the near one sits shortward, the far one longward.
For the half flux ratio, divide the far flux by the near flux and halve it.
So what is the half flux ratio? 0.36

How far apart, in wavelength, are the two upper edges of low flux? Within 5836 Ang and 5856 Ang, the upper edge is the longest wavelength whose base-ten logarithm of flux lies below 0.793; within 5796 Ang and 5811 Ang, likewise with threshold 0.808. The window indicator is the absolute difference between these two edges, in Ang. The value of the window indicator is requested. 50.0 Ang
